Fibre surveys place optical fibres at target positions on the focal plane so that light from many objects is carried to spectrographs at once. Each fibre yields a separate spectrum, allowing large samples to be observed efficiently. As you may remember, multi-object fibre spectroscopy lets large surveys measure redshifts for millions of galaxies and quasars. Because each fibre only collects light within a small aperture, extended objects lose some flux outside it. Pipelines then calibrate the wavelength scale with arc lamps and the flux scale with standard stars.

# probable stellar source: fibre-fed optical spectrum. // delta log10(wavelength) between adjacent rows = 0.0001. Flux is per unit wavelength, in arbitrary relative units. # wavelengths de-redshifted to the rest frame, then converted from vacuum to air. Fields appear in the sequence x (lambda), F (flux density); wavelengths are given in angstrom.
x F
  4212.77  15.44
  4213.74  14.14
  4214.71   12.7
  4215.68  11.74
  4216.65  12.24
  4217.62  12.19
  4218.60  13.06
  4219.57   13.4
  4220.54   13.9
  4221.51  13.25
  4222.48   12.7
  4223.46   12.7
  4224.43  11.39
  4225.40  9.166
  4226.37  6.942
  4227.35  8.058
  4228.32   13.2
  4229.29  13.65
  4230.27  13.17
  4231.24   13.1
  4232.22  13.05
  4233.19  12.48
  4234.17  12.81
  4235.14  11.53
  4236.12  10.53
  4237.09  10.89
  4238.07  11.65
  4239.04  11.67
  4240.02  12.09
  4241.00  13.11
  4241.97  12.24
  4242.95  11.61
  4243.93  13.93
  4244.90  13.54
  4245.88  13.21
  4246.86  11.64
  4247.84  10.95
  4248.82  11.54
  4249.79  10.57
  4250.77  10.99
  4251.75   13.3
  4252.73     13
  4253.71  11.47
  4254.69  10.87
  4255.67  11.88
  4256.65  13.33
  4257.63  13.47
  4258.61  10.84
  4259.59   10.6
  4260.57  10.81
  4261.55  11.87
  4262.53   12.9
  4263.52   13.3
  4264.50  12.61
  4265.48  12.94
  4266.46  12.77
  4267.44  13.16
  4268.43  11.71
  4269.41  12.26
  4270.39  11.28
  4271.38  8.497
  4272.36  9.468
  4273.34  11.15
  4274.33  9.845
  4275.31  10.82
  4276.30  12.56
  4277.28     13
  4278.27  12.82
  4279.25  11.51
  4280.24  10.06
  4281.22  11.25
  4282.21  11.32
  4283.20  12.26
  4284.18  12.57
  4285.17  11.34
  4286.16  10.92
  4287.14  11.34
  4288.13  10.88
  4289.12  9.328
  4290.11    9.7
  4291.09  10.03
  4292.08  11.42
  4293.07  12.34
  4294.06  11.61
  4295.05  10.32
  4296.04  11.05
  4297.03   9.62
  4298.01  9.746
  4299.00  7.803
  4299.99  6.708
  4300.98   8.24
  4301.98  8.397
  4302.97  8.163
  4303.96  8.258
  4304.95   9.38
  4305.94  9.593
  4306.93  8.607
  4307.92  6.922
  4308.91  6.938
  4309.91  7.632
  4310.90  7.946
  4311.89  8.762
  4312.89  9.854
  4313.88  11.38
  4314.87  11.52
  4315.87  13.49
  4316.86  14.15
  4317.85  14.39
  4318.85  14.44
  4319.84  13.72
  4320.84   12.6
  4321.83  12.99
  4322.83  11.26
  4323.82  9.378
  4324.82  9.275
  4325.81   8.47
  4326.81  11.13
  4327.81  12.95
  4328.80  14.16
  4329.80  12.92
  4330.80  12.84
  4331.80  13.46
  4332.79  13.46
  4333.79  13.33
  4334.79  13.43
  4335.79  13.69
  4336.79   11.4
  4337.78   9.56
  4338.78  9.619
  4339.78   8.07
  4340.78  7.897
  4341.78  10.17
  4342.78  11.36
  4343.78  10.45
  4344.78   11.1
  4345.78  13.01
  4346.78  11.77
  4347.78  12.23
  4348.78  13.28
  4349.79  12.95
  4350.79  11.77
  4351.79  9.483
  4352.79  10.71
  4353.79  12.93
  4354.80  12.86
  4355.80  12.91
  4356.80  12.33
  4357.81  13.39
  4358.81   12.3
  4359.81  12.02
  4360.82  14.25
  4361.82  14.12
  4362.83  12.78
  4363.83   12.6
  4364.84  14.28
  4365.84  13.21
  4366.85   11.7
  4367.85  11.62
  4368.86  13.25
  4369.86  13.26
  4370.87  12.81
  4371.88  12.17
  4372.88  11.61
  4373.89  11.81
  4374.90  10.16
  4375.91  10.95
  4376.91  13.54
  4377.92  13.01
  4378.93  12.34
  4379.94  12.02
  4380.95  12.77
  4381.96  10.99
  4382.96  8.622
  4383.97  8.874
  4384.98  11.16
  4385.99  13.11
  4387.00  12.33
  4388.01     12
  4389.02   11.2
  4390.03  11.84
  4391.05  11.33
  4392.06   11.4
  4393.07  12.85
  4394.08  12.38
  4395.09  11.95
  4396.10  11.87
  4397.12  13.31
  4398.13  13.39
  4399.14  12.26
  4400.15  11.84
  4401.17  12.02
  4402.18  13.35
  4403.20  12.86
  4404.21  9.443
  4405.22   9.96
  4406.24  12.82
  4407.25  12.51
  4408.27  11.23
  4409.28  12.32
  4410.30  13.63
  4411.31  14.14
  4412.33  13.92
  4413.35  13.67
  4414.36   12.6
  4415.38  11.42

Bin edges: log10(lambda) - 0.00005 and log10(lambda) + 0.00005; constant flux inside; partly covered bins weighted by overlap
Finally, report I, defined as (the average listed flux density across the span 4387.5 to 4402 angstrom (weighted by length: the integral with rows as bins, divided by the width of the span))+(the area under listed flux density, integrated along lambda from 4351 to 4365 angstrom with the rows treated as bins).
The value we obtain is 188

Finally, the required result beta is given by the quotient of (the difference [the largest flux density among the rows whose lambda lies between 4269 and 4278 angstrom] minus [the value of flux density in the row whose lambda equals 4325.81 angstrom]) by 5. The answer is 0.91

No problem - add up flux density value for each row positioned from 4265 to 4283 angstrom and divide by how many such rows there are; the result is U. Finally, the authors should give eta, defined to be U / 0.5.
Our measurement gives 22.9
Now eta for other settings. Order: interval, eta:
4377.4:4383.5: 23.3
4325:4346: 23.1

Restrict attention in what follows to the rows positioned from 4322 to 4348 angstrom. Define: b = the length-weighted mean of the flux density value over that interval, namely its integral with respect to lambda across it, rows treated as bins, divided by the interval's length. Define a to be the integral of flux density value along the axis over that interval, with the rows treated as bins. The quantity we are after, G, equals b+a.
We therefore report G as 308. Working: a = 297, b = 11.4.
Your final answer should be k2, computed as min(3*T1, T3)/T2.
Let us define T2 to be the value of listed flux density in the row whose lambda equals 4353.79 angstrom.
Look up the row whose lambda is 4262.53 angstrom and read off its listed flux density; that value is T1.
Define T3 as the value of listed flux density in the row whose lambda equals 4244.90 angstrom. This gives 1.05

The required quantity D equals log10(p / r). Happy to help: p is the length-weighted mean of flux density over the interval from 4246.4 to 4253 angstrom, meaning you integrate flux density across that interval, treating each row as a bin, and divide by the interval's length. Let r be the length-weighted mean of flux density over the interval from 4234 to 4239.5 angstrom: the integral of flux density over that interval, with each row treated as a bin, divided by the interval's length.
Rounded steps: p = 11.7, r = 11.5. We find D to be 0.008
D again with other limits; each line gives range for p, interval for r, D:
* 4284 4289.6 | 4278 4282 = -0.014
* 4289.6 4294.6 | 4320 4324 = -0.034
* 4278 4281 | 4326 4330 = -0.039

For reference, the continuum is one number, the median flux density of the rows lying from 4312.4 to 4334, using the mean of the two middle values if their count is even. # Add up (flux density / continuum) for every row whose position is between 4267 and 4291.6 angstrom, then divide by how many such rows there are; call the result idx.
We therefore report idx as 0.863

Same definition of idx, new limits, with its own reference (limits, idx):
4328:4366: 0.940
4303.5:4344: 0.850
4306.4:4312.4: 0.603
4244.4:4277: 0.912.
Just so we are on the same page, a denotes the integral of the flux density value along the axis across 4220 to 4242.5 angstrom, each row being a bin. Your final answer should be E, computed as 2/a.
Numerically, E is 0.0075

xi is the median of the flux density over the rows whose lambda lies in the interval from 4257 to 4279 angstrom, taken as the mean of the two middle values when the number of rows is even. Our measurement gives 12.1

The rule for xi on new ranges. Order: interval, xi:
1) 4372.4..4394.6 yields 11.8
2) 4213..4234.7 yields 12.8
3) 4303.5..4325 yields 9.7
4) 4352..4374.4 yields 12.8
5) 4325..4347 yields 11.6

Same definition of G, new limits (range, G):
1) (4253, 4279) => 318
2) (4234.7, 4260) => 314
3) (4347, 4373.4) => 344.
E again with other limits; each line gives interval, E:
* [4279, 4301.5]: 0.0085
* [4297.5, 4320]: 0.0091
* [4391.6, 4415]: 0.0069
